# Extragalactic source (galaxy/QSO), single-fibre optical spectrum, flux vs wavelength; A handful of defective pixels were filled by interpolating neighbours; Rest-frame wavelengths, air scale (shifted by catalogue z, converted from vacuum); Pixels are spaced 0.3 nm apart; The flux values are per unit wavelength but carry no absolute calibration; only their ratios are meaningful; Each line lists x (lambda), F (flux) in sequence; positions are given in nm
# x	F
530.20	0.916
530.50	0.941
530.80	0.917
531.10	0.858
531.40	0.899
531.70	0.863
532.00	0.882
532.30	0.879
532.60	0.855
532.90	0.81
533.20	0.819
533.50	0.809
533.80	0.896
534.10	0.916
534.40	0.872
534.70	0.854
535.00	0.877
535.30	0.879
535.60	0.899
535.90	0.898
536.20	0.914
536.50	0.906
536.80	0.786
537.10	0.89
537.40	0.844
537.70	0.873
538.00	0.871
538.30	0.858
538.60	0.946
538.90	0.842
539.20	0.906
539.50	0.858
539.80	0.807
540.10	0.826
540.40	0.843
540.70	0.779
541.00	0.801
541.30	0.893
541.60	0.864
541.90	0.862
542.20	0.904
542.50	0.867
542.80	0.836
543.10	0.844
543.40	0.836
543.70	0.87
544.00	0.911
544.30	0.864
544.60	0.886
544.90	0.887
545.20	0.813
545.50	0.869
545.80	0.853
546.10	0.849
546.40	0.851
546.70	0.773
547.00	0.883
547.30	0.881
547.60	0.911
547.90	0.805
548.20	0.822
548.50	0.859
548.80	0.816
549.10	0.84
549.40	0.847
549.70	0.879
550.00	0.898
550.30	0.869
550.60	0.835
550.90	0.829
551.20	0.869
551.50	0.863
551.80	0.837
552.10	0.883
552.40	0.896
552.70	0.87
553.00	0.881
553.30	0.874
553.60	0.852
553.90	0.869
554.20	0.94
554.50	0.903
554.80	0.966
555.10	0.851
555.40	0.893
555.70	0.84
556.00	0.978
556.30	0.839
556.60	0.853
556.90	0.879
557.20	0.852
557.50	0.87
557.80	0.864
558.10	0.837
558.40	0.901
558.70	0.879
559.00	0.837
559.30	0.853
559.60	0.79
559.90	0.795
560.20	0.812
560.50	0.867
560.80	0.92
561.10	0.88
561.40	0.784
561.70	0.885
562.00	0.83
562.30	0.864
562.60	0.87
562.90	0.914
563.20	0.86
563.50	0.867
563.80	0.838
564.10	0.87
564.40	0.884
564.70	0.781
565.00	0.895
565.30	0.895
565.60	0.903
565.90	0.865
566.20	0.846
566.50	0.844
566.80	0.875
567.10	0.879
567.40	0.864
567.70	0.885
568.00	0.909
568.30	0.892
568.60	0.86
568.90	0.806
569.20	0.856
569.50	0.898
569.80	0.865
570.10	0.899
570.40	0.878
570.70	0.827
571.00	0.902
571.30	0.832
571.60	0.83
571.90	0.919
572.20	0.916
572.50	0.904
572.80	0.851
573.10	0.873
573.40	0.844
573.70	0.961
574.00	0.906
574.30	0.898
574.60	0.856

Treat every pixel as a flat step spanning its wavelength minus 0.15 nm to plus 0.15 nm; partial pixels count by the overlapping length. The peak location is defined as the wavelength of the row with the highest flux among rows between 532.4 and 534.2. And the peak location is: 534.10 nm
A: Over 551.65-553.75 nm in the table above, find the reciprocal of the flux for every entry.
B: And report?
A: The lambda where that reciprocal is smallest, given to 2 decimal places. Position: 552.40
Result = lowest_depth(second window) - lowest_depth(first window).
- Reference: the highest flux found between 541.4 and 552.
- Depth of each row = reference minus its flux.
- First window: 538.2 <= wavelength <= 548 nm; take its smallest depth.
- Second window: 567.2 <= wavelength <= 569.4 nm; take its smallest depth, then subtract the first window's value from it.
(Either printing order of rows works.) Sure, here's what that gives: 0.037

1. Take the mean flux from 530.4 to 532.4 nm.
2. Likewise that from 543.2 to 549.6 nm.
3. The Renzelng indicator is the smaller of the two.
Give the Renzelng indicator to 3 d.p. 0.854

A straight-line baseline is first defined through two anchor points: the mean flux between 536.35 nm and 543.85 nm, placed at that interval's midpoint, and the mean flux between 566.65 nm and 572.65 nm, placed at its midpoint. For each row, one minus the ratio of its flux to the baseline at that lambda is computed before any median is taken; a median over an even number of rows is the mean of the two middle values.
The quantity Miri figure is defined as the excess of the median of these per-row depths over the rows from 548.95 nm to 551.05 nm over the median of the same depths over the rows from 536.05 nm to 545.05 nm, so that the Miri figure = 0.024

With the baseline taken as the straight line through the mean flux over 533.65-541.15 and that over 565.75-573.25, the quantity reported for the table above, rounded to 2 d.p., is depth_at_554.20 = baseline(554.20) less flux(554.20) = -0.07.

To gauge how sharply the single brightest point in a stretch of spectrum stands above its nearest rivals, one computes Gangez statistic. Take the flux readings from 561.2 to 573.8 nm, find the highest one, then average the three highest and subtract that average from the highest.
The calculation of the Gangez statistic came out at 0.029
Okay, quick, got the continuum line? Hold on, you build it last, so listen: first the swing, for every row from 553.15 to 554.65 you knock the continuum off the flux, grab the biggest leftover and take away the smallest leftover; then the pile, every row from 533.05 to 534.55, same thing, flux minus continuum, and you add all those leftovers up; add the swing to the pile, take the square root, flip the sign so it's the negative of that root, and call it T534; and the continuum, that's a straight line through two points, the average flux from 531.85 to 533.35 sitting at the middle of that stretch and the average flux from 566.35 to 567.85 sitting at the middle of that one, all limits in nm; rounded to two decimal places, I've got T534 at -0.39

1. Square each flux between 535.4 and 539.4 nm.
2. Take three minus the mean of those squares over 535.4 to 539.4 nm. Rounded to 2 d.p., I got 2.23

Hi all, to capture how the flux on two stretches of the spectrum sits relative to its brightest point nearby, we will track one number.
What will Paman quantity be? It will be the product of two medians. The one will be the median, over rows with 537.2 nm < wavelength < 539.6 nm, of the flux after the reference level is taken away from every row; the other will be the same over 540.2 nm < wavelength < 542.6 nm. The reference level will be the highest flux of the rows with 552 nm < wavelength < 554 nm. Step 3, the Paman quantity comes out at 0.0010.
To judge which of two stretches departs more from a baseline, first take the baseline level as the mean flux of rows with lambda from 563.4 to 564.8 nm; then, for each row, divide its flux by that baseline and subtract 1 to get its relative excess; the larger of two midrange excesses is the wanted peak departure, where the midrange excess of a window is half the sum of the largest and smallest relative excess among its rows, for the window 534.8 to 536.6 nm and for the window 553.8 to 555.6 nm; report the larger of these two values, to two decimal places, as 0.07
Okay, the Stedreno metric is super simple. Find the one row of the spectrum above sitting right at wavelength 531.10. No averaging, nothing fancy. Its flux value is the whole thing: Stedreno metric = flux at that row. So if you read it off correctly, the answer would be 0.858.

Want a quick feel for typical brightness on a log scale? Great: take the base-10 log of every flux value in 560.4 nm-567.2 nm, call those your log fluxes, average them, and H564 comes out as -0.0629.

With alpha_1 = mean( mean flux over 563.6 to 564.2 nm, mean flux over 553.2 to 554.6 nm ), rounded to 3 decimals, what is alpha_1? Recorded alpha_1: 0.871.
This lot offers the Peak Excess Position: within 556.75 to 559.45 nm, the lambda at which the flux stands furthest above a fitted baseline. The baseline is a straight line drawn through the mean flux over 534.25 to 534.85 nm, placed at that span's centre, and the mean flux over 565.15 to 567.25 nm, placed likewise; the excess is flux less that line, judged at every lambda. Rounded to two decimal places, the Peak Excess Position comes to 558.40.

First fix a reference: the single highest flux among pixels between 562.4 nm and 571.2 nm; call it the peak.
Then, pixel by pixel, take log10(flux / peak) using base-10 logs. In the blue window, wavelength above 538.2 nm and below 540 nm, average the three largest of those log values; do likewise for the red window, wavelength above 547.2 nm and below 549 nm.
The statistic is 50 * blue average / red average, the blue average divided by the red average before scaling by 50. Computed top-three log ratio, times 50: 18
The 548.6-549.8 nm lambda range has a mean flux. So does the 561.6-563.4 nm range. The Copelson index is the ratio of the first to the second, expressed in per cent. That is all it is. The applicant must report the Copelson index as 97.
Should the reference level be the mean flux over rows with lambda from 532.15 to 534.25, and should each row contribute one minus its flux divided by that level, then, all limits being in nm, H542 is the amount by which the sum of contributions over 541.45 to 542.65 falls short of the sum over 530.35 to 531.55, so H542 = -0.14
